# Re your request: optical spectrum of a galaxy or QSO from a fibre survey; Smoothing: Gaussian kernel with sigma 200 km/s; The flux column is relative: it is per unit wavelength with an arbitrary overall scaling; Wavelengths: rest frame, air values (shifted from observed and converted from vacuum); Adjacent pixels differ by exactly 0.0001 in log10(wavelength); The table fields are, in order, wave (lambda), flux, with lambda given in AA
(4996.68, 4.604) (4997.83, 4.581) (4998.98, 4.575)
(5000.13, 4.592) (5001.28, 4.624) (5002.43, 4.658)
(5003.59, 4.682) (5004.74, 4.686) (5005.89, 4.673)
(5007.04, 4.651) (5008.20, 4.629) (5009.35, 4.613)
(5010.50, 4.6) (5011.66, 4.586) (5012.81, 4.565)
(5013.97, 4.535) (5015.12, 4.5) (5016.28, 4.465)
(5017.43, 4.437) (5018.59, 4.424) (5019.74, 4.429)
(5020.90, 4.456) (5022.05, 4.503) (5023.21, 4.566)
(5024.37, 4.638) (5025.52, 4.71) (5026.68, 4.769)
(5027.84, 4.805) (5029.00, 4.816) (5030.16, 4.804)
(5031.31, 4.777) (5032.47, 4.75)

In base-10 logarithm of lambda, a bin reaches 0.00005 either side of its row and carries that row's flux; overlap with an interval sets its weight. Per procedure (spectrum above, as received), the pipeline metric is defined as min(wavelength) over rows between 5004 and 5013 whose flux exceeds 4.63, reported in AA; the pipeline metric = 5004.74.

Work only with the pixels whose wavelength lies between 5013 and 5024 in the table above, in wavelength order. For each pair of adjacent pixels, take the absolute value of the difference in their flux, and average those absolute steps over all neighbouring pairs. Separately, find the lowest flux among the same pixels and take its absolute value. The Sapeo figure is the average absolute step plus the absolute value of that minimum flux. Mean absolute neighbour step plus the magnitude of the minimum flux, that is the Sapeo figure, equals 4.46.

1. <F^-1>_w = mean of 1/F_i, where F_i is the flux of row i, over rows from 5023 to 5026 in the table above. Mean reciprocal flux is 0.216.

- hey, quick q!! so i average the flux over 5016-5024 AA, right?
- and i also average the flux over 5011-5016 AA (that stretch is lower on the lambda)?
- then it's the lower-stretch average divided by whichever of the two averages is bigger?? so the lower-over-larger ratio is 1.00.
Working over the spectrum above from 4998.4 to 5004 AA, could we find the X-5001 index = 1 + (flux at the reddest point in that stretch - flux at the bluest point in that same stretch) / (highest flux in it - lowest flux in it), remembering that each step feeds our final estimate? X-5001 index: 2.0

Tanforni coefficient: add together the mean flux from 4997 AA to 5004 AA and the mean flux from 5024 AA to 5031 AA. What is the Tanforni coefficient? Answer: 9.38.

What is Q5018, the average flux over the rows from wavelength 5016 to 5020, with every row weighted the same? 4.44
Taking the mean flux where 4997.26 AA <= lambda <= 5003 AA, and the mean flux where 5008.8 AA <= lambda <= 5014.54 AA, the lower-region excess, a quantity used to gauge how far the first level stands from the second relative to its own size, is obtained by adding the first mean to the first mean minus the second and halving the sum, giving 2.32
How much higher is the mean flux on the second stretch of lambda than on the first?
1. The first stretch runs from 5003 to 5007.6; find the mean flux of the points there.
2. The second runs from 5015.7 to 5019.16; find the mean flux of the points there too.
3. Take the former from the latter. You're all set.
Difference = -0.23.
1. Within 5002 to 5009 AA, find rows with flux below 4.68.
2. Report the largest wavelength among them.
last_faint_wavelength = 5008.20 AA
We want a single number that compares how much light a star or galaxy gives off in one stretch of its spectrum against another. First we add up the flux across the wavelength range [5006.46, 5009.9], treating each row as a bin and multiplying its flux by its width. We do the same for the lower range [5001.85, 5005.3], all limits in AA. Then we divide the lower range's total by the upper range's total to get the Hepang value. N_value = 1.01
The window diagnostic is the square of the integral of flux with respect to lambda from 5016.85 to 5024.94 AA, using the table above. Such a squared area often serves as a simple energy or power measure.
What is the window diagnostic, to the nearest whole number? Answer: 1322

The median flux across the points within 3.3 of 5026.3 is 4.74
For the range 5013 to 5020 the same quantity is 4.45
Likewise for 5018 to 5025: 4.48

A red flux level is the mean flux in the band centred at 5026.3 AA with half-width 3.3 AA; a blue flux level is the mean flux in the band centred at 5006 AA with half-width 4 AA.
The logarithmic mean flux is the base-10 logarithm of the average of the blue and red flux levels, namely 0.671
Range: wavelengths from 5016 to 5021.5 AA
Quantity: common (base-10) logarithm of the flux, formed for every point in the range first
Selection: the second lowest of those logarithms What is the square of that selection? 0.418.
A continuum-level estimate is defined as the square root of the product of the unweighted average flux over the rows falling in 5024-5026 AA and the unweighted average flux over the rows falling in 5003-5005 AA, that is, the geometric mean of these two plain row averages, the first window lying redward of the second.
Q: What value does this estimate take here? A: 4.68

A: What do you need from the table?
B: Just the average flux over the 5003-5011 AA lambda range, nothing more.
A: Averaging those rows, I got 4.65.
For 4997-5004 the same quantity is 4.62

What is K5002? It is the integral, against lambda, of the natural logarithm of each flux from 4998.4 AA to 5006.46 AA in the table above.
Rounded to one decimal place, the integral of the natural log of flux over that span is 12.4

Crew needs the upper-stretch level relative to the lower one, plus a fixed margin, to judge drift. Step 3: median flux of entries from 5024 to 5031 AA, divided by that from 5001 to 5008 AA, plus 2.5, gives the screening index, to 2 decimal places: 3.53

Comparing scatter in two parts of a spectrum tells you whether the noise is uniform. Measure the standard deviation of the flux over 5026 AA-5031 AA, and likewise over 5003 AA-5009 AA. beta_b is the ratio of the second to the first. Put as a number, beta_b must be 1.2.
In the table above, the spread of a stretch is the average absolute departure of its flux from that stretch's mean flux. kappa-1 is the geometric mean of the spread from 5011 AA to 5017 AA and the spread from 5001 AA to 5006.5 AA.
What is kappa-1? 0.027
